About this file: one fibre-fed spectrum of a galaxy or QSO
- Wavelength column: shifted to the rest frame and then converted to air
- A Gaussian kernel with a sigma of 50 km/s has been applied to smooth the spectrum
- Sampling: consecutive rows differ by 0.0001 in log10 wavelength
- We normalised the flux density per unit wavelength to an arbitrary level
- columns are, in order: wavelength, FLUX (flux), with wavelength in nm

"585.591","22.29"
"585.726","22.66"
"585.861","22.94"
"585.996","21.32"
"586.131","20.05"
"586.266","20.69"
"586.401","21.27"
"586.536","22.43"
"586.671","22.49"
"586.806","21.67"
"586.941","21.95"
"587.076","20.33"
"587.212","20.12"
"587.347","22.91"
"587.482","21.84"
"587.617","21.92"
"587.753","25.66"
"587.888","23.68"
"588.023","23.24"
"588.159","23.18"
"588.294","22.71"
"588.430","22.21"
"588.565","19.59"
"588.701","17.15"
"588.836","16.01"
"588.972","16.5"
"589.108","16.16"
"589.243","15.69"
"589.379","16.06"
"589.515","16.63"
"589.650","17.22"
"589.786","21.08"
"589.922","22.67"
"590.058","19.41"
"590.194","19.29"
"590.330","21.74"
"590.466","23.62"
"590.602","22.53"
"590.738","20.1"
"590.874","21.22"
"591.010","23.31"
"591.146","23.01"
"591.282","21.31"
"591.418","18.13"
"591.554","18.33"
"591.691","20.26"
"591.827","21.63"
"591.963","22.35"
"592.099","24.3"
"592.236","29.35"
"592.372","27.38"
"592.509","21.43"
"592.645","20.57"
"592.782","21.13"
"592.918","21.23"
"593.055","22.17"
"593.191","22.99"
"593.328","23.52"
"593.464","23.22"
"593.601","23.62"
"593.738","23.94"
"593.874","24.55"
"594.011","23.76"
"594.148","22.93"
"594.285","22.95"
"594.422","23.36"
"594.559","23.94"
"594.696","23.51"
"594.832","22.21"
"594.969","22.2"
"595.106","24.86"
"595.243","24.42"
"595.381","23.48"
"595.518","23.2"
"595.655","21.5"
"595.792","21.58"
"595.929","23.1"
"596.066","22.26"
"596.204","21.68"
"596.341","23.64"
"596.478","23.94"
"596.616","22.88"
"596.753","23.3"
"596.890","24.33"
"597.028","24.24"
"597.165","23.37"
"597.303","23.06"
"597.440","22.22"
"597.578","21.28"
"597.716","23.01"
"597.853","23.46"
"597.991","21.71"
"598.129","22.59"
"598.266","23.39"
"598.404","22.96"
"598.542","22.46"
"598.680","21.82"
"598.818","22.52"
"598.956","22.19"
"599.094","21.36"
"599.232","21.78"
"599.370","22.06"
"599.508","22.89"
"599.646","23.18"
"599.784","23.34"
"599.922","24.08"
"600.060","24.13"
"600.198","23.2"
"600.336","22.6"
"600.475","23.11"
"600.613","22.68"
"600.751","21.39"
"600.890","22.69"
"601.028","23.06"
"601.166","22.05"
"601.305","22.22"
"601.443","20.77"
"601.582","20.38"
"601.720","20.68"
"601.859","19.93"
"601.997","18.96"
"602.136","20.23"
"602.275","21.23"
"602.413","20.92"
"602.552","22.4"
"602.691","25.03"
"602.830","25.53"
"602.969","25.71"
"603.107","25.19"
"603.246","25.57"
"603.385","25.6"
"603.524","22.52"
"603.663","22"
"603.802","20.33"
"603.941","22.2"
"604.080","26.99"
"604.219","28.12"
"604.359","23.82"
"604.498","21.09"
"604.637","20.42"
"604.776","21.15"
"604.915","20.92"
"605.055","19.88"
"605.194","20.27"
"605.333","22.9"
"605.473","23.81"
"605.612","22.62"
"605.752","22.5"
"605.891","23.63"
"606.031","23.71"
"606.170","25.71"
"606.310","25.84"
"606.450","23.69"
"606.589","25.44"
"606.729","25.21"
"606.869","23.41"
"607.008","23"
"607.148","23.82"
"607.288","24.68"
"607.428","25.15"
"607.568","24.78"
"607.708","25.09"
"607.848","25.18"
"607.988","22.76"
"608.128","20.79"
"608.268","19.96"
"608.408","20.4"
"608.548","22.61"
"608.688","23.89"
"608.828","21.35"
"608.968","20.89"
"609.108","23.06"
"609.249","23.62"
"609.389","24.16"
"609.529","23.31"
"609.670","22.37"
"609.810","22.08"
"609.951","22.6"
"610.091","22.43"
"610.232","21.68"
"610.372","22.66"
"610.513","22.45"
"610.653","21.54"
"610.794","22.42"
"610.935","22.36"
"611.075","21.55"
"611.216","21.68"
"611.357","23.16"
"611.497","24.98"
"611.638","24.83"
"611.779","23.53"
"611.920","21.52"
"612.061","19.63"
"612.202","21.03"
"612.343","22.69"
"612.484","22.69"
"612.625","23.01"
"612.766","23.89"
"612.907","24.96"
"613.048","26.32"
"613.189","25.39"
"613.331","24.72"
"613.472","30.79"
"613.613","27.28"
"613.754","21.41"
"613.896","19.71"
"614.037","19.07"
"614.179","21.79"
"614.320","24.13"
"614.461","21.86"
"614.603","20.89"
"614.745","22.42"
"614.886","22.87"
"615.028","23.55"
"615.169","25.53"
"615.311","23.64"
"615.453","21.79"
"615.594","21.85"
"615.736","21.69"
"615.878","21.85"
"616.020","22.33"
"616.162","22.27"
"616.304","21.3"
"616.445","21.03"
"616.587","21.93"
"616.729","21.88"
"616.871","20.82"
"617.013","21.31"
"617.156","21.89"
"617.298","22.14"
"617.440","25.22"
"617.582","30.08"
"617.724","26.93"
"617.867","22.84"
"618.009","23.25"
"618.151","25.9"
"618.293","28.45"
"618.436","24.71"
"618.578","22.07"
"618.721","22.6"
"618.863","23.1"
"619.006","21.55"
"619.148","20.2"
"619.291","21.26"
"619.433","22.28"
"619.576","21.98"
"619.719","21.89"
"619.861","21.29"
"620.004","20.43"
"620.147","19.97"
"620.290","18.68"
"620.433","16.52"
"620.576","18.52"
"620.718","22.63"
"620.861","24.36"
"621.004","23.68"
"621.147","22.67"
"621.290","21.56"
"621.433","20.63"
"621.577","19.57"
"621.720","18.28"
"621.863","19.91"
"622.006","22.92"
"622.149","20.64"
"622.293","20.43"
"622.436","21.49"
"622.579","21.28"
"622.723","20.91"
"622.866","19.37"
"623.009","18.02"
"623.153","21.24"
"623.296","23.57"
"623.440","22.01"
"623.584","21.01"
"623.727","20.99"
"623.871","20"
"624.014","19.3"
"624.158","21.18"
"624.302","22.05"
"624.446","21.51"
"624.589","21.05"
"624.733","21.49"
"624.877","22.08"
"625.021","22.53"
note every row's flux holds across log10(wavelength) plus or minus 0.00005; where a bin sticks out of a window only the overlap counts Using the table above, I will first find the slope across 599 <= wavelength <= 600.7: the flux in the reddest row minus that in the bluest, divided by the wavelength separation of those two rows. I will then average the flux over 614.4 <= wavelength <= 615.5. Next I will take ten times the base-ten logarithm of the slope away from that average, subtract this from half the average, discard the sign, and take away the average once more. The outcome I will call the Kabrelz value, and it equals -11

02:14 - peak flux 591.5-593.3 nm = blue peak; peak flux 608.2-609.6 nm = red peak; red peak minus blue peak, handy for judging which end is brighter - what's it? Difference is -5.2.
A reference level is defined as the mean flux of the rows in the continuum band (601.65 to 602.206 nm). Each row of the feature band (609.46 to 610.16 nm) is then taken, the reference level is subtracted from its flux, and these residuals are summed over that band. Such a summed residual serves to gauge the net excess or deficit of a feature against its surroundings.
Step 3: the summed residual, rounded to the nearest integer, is 13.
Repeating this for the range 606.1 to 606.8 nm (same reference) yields 26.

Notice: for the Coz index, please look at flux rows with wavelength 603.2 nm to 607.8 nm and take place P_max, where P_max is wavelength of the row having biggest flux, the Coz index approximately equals 604.219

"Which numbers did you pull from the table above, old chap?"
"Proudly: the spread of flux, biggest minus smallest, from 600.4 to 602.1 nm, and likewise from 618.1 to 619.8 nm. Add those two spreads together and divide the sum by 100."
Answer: 0.12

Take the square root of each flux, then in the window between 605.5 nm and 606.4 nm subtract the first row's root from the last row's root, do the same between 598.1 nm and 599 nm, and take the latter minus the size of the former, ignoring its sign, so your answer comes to -0.4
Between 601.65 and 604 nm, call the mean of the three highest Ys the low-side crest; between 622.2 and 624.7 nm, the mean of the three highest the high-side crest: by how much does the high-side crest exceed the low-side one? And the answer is -3.1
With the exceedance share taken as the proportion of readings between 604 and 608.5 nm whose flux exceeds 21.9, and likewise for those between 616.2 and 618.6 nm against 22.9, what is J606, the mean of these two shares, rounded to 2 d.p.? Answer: 0.57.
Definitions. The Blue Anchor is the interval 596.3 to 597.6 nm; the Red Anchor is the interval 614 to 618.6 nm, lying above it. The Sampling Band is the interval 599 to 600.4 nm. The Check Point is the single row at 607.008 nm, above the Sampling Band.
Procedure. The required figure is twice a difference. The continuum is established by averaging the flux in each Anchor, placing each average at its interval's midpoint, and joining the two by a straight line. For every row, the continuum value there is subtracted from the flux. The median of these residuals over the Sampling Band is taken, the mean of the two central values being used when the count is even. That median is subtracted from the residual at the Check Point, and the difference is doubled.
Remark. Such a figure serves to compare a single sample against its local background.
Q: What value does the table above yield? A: 0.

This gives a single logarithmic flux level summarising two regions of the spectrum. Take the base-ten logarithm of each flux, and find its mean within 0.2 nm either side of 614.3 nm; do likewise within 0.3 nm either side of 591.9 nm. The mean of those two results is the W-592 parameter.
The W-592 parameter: 1.35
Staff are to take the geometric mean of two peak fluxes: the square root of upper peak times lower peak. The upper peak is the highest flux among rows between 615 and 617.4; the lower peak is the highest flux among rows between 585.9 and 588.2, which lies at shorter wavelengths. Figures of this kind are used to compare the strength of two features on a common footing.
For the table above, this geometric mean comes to 25.6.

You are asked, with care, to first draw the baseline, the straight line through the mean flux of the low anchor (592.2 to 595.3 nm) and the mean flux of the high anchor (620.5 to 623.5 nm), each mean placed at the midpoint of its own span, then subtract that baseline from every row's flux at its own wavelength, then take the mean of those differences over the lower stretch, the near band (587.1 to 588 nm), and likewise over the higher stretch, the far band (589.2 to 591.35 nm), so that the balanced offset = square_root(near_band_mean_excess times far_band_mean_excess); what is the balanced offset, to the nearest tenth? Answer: 2.1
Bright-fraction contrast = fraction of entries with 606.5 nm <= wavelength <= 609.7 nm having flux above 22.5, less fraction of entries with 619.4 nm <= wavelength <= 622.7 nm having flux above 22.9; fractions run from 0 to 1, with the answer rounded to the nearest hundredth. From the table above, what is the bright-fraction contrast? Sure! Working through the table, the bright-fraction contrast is 0.61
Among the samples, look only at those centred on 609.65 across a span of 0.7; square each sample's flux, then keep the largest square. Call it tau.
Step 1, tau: 584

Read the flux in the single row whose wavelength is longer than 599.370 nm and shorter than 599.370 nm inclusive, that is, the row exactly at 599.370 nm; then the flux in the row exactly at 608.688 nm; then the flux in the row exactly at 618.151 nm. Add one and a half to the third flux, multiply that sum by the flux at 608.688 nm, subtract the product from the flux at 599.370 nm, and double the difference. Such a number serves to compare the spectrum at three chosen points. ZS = -1265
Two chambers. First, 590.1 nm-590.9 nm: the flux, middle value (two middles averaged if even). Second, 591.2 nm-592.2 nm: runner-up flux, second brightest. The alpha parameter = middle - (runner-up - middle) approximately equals 21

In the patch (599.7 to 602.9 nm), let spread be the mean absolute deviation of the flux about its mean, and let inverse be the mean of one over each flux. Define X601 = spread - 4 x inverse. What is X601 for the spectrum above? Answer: 1.2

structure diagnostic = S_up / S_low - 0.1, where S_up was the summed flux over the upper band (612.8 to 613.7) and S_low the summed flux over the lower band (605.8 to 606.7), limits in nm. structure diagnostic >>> 0.98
